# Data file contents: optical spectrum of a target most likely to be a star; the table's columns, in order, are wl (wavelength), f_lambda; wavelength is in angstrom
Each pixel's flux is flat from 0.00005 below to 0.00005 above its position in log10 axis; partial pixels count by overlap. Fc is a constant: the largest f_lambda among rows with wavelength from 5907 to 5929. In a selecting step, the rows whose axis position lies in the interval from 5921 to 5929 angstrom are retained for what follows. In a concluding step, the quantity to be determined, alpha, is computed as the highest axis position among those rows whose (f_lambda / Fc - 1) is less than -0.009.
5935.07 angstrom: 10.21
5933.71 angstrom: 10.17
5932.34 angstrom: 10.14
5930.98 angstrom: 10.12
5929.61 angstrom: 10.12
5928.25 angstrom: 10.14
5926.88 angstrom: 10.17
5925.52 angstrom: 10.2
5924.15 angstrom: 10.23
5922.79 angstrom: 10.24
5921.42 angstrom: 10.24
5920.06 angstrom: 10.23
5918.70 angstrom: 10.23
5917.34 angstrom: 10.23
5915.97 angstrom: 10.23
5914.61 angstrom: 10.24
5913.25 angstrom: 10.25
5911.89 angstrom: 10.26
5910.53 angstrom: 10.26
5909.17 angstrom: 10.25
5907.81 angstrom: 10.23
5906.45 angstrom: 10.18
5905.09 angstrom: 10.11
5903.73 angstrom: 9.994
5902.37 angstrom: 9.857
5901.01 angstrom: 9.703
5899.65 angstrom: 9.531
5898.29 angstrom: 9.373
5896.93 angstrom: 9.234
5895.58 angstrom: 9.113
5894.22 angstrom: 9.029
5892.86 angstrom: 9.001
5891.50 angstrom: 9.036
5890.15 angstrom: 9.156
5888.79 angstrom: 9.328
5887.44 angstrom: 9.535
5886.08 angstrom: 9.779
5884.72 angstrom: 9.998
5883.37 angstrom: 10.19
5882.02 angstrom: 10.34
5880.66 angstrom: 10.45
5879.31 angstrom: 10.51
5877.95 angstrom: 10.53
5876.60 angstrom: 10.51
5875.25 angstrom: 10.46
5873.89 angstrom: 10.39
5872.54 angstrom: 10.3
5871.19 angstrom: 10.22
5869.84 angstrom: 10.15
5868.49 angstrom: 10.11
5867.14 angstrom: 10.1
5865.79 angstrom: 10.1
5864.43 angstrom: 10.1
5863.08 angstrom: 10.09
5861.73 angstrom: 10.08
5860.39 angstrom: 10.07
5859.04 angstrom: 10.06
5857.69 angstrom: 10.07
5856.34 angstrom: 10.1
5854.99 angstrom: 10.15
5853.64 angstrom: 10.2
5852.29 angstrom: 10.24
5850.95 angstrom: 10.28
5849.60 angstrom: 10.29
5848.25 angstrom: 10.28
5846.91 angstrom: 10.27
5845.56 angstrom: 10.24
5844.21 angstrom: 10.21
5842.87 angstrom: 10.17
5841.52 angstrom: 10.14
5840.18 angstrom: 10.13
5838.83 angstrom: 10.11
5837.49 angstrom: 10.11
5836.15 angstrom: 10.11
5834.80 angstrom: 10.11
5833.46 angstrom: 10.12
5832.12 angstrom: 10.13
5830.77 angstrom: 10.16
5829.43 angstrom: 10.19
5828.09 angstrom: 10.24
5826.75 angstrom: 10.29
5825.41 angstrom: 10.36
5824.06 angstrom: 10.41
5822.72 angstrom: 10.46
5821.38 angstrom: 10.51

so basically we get 5928.25 angstrom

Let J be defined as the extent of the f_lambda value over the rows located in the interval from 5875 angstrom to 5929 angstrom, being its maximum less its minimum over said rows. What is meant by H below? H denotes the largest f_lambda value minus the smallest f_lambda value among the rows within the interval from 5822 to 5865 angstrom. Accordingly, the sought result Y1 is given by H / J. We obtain 0.26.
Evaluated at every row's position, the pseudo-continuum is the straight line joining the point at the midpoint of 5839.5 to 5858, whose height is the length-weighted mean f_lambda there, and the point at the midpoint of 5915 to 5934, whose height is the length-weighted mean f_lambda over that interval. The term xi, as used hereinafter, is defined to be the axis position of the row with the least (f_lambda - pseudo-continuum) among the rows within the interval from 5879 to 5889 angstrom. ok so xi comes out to 5888.79 angstrom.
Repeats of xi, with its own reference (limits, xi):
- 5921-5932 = 5929.61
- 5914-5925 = 5915.97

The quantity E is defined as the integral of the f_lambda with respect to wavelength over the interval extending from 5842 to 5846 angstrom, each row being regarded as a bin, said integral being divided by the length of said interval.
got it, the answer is 10.2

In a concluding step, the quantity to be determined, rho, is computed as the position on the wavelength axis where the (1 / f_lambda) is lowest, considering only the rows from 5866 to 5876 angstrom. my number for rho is 5875.25 angstrom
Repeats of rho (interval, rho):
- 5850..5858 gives 5850.95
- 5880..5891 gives 5880.66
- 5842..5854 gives 5849.60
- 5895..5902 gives 5901.01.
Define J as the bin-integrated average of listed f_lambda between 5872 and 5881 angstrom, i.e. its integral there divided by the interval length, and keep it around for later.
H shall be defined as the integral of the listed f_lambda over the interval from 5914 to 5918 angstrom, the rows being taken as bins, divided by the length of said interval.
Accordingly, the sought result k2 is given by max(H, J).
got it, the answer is 10.5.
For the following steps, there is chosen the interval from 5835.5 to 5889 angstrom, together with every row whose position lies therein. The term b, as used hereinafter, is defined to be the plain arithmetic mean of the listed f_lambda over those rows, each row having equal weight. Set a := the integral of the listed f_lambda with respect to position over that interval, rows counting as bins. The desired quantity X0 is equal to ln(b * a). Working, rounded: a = 544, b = 10.2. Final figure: 8.62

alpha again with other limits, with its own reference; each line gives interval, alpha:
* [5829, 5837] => 5836.15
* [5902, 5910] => 5905.09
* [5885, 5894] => 5892.86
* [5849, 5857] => 5856.34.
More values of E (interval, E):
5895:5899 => 9.3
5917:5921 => 10.3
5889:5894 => 9.1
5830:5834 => 10.1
